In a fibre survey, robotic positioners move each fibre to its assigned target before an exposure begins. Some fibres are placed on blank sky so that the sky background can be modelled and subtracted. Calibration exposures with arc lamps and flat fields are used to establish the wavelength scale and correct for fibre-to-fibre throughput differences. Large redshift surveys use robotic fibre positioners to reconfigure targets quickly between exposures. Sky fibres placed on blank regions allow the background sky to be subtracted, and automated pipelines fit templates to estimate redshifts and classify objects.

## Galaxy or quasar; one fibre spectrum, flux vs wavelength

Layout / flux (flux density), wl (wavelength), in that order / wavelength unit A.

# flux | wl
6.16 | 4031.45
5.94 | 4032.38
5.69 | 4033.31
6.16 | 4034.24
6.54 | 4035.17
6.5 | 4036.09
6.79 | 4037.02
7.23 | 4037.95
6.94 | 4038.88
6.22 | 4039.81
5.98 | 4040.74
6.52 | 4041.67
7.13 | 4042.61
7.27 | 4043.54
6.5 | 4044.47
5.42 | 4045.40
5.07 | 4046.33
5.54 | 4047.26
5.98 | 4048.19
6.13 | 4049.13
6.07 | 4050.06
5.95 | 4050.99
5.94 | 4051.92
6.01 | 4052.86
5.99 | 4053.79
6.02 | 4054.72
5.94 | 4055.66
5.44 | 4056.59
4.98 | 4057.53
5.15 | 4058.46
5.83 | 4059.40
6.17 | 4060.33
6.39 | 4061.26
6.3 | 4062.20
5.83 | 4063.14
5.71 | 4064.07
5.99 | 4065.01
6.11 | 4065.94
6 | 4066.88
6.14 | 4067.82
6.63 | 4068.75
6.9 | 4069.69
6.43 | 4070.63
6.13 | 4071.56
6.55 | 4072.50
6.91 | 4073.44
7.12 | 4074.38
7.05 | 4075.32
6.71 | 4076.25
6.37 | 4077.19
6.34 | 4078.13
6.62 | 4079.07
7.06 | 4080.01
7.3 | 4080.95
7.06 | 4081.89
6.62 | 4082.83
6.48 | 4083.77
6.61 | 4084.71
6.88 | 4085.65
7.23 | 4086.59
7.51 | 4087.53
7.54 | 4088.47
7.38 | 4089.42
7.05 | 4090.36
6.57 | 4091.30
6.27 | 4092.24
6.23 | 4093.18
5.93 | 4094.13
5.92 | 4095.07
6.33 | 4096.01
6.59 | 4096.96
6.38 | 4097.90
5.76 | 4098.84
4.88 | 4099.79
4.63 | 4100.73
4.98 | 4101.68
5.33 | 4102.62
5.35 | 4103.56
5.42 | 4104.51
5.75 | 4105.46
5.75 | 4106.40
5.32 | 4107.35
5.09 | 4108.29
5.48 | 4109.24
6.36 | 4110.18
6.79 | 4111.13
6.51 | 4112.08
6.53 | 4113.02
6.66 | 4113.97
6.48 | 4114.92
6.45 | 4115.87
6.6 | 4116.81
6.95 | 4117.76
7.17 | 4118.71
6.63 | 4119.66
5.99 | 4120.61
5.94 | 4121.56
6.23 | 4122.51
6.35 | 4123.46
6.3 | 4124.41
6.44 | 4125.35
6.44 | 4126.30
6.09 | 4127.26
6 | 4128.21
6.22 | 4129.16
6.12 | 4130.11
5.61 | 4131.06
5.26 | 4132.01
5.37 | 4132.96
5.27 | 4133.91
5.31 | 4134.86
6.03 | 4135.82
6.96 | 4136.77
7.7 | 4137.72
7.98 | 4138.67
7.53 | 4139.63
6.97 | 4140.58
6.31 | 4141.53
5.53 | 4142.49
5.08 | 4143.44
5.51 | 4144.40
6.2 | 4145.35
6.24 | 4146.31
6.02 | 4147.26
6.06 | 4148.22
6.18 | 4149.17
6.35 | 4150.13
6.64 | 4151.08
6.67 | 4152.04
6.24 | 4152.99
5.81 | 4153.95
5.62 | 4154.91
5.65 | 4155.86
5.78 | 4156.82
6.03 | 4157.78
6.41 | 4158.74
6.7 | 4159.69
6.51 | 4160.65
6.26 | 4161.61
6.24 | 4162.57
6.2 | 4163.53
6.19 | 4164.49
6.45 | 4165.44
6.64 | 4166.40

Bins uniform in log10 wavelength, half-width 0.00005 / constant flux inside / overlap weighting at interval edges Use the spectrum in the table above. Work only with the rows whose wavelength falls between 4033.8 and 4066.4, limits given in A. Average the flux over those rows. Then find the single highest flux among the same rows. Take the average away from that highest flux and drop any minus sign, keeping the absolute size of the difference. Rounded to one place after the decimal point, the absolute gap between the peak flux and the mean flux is 1.2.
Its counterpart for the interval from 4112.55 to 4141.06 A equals 1.6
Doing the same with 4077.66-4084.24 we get 0.5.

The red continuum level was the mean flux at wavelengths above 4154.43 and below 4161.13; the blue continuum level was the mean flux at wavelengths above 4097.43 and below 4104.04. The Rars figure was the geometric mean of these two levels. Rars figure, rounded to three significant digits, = 5.70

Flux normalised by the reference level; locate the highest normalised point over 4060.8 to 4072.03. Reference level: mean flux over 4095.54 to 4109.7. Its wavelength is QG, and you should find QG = 4069.69 A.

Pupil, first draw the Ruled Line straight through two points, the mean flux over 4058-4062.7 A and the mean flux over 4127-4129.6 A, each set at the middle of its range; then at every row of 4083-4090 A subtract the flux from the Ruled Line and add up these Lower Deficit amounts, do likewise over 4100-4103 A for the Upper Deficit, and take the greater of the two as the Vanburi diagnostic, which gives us 3.2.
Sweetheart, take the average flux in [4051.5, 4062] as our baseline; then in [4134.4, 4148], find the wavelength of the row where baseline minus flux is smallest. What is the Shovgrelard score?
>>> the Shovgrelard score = 4138.67 A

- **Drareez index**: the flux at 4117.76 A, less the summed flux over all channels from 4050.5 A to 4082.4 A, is -206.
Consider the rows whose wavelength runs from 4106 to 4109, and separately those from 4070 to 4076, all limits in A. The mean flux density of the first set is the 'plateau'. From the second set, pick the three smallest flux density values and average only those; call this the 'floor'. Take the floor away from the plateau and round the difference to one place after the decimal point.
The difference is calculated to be -1.0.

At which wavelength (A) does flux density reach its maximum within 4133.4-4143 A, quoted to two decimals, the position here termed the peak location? 4138.67 A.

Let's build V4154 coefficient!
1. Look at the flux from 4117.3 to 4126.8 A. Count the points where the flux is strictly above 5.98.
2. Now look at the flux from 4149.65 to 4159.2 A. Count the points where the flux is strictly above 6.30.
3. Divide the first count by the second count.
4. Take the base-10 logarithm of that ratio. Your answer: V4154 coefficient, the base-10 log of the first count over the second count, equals 0.35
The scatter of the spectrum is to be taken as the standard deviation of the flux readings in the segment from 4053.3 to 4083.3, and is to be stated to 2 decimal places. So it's 0.56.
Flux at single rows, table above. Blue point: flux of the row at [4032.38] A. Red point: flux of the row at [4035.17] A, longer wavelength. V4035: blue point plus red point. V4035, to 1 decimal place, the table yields 12.5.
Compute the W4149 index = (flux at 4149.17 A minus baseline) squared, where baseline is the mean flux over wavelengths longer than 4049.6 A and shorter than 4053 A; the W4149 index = 0.04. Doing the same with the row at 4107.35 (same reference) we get 0.45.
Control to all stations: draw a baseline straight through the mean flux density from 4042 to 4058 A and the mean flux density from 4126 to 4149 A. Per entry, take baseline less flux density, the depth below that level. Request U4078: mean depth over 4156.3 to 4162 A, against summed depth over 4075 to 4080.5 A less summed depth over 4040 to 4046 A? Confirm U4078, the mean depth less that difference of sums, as 0.8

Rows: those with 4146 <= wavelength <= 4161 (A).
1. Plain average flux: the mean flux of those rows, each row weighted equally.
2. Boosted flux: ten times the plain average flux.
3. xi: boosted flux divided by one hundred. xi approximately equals 0.618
